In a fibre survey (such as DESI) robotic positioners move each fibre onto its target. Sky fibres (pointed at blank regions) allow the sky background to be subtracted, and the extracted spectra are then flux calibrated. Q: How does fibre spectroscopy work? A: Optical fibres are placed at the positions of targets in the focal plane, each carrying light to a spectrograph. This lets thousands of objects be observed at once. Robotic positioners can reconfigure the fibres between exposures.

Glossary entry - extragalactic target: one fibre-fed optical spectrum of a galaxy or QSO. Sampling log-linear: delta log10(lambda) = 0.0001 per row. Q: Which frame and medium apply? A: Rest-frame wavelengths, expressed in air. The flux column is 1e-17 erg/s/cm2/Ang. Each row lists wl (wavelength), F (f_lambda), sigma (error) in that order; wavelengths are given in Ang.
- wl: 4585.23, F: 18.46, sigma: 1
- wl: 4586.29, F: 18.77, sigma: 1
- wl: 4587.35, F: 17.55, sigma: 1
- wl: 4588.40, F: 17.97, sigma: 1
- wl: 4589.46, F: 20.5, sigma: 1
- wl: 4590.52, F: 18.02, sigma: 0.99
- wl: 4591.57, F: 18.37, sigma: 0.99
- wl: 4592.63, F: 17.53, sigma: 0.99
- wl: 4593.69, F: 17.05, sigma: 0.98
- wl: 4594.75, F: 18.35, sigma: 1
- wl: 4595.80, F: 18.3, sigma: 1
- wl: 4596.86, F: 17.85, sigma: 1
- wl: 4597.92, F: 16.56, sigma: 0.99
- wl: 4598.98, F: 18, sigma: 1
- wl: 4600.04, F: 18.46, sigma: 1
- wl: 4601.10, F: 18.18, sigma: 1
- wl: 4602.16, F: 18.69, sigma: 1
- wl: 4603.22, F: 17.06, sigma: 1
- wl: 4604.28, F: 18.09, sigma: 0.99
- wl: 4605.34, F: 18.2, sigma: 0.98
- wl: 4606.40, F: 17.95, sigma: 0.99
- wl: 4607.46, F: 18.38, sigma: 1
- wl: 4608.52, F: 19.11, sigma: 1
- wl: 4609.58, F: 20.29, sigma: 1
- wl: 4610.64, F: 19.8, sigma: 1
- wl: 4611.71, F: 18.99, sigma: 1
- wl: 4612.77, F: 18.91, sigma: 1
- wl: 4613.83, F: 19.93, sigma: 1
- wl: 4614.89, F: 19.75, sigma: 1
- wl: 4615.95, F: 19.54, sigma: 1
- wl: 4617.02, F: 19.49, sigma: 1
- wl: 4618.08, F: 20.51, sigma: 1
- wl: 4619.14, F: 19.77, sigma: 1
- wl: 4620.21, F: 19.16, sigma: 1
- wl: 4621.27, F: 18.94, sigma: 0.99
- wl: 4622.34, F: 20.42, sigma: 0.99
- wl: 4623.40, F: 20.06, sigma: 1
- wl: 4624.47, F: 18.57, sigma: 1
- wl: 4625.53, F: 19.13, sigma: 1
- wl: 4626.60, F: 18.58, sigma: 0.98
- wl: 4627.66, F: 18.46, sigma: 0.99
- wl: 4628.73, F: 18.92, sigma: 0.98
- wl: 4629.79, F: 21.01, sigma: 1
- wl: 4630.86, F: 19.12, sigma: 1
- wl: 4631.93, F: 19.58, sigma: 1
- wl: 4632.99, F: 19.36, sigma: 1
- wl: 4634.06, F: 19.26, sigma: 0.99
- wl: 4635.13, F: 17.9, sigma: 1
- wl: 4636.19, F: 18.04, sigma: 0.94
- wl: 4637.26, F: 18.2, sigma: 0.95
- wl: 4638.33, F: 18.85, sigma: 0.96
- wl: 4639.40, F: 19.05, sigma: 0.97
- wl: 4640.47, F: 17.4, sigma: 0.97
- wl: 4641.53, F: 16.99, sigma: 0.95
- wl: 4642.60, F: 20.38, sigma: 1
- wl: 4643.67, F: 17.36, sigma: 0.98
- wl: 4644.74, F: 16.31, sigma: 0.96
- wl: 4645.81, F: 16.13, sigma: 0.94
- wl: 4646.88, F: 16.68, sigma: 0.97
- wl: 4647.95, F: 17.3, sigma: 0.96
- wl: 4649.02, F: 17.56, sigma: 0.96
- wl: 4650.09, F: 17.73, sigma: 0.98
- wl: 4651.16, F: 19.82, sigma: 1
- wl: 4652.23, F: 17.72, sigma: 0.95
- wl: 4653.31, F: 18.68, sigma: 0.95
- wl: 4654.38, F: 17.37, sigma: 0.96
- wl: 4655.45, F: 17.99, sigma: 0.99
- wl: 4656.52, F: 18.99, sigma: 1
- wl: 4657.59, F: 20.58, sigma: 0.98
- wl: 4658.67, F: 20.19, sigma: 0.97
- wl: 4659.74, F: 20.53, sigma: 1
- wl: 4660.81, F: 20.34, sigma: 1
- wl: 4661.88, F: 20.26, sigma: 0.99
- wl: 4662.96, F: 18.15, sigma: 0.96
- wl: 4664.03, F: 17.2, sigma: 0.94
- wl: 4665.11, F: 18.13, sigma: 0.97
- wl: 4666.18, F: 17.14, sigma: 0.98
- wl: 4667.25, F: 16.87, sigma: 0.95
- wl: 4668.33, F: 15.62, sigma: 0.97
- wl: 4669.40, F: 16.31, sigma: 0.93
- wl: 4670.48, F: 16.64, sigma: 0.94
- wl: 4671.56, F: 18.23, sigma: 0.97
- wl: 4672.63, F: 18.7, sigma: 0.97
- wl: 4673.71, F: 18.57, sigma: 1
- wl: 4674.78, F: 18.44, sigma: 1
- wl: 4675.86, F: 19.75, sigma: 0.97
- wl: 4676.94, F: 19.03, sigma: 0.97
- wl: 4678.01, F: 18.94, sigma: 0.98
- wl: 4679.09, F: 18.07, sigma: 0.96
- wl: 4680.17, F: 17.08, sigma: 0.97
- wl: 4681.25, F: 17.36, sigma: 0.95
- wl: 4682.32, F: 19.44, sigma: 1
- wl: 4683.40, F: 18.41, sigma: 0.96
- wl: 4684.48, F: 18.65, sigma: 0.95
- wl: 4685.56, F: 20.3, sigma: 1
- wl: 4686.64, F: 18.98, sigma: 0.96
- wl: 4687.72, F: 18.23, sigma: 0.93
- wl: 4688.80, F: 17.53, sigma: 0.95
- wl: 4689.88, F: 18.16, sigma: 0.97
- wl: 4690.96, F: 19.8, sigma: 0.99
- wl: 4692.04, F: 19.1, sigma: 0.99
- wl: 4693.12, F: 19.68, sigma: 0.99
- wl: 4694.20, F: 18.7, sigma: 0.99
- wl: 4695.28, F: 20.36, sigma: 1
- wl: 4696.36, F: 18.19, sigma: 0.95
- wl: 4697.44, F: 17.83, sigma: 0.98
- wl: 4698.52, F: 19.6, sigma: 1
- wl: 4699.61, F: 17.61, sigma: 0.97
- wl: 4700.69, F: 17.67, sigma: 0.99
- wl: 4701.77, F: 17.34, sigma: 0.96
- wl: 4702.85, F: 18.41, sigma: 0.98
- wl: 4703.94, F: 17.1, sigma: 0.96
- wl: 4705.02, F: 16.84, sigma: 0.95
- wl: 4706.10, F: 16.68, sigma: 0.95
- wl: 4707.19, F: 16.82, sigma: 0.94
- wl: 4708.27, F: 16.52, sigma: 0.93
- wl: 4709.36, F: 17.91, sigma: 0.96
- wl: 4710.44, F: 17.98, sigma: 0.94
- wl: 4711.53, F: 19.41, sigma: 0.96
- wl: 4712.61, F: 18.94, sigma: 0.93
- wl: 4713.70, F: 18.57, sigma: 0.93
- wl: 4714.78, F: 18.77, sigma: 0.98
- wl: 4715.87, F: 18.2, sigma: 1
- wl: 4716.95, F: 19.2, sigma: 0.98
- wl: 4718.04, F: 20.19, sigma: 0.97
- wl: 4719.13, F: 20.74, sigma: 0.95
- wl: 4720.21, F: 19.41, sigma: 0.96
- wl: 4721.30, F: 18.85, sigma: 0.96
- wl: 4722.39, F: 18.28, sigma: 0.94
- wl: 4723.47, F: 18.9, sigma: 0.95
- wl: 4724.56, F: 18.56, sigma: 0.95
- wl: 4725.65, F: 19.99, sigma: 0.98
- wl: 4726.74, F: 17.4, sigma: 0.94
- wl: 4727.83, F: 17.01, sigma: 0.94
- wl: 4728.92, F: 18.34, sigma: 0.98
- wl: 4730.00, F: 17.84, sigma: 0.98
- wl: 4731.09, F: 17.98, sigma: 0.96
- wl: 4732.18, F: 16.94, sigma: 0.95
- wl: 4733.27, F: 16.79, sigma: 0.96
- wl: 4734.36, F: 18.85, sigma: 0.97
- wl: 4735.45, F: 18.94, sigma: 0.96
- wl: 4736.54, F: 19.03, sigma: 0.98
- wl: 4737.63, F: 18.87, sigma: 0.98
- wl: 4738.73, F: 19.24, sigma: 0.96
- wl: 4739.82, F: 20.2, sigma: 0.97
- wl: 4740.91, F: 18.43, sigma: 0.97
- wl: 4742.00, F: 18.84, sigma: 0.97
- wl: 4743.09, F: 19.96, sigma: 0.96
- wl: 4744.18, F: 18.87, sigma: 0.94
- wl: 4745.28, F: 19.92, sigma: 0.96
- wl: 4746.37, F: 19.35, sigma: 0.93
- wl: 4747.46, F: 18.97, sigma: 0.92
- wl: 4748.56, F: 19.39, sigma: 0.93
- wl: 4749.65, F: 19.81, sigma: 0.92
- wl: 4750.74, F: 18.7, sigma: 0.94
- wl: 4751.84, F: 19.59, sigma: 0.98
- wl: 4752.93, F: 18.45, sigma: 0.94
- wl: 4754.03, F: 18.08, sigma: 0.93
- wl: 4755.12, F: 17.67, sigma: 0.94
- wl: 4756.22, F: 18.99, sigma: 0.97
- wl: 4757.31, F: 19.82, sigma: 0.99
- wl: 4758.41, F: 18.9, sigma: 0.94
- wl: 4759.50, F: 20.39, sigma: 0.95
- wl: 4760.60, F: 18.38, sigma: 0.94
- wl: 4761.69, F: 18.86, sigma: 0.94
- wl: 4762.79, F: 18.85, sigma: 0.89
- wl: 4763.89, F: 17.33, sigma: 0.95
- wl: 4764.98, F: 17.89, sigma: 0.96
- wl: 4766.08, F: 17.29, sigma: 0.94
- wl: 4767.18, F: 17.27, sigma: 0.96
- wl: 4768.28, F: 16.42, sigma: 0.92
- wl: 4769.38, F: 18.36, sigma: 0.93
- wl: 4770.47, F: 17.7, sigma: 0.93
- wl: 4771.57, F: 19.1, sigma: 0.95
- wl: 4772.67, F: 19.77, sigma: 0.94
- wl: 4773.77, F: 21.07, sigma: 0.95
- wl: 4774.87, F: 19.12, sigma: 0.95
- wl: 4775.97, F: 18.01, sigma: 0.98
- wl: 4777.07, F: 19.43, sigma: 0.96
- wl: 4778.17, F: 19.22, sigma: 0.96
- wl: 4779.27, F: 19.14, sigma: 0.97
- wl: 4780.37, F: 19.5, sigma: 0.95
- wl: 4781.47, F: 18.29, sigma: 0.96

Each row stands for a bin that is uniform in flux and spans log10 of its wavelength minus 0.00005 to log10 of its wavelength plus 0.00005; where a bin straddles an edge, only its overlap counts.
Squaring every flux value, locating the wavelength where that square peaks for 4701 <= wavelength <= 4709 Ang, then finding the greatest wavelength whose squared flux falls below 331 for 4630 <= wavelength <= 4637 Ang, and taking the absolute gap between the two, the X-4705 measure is 66.7 Ang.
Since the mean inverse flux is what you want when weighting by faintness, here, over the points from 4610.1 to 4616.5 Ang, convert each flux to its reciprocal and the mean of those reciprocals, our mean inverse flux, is 0.051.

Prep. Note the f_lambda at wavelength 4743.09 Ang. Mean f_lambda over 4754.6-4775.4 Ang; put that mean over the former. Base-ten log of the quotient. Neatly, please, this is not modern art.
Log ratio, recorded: -0.03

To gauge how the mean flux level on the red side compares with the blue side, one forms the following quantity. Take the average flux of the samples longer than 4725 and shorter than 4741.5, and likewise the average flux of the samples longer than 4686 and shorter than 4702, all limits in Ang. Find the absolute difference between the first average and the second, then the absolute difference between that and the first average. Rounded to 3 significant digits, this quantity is 18.2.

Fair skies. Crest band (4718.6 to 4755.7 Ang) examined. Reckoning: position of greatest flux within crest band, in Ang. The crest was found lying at 4719.13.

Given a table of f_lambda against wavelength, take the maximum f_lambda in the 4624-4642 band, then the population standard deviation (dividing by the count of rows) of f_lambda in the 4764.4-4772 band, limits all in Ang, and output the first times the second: 17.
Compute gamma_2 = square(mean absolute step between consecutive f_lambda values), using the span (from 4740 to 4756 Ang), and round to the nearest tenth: 0.5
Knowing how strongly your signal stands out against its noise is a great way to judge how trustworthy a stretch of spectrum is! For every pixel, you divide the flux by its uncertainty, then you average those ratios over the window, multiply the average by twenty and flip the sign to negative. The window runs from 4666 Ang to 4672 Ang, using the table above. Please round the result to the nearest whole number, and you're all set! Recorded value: -351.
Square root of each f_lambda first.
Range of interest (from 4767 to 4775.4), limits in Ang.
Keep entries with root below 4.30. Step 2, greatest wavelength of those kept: 4770.47 Ang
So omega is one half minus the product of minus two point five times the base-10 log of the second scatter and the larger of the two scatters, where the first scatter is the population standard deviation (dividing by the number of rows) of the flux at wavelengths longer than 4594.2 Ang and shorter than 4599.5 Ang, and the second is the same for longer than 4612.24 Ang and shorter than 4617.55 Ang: -0.3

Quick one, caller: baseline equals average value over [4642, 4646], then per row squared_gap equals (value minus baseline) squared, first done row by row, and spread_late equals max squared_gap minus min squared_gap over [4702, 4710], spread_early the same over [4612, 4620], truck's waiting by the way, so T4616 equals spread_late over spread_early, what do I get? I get 0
